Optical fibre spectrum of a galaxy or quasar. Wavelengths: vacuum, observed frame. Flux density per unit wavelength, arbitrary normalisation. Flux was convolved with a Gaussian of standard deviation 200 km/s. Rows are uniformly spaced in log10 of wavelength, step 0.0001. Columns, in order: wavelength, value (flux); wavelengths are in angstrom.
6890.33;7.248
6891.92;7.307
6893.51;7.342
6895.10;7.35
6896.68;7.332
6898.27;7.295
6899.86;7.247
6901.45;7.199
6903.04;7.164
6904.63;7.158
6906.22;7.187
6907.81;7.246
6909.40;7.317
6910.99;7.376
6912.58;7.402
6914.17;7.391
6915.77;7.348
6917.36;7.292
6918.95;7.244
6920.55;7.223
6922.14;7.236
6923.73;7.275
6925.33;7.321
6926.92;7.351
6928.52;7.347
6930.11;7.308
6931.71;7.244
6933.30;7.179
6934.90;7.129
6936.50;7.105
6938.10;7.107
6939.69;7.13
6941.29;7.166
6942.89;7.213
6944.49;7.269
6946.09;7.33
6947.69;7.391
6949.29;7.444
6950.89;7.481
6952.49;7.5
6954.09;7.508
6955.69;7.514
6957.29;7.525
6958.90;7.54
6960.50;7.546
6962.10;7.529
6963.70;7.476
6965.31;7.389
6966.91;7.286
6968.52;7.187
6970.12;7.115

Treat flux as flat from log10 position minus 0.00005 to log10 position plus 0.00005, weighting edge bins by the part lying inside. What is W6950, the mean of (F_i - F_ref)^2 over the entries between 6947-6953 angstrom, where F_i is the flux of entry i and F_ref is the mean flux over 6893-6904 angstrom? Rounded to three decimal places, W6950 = 0.034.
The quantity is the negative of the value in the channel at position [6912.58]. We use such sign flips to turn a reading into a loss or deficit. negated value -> -7.40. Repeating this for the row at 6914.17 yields -7.39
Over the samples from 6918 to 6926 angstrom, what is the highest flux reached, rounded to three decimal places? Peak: 7.321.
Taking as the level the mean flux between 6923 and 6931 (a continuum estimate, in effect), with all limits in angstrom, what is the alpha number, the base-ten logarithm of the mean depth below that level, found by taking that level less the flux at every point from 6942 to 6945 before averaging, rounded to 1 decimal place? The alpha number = -1.1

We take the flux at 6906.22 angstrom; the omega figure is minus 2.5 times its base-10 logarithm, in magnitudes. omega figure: -2.14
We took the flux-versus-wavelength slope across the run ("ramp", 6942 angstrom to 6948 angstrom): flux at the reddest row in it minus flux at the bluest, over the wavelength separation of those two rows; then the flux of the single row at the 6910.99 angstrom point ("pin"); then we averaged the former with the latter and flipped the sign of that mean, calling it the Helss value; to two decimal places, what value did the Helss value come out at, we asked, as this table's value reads -3.71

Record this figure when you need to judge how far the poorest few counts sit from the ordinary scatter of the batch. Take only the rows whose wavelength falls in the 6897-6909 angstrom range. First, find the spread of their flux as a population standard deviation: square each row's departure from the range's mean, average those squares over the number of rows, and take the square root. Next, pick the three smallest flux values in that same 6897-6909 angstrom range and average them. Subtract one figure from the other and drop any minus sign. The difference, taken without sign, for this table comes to 7.12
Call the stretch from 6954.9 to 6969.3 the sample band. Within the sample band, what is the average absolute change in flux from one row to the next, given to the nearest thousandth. 0.049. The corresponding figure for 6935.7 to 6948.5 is 0.041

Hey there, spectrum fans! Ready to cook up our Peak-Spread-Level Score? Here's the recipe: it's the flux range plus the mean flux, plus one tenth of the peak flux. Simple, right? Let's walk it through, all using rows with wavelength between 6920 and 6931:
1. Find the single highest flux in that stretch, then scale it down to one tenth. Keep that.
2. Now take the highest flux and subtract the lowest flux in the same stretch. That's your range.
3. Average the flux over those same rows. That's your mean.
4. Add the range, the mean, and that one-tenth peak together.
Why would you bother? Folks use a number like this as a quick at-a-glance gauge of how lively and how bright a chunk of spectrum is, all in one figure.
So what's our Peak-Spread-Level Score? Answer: 8.16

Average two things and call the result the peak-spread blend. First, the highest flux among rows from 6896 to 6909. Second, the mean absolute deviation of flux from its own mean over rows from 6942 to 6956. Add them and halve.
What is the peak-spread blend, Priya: 3.71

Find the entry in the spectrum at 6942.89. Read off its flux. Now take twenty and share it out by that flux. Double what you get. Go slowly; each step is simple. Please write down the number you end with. 5.55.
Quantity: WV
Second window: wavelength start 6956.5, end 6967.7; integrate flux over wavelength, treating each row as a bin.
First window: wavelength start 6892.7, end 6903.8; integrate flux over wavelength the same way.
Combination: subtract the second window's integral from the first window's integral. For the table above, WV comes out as -2.9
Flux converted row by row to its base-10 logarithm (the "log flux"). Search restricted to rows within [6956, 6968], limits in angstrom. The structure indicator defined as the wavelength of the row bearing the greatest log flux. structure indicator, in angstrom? 6960.50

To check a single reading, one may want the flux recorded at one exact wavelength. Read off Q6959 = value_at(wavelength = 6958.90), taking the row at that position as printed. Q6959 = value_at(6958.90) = 7.54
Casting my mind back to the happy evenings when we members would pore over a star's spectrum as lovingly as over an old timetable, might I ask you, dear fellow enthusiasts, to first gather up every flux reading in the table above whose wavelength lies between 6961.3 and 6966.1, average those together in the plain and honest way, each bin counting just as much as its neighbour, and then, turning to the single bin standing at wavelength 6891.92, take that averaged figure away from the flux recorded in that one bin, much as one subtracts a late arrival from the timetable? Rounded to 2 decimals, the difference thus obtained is -0.16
